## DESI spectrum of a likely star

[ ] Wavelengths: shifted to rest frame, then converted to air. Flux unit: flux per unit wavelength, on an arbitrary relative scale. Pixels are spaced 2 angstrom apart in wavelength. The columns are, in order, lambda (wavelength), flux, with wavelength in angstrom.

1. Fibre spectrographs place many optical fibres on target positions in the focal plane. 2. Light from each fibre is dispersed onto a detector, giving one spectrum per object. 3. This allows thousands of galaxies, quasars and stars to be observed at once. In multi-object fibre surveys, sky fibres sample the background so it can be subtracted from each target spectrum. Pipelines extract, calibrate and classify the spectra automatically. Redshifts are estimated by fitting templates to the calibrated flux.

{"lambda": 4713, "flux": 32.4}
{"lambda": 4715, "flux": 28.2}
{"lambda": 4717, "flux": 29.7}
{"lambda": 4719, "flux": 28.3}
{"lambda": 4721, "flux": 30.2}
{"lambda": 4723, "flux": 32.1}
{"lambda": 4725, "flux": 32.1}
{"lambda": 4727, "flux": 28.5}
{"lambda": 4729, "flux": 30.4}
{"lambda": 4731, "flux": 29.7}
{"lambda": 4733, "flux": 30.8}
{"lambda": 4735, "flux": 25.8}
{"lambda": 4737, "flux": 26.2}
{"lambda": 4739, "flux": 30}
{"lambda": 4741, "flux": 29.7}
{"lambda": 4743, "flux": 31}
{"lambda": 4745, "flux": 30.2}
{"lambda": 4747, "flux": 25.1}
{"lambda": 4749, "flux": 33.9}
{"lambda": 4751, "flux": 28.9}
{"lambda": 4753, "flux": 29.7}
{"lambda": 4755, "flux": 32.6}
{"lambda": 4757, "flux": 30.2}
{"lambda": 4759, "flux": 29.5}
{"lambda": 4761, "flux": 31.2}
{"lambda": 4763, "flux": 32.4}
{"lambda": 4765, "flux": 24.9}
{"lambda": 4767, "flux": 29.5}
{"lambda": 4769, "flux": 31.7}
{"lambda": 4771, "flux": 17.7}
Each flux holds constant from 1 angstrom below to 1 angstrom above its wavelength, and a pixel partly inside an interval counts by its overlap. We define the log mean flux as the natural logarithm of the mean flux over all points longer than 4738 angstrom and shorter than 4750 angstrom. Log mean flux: 3.40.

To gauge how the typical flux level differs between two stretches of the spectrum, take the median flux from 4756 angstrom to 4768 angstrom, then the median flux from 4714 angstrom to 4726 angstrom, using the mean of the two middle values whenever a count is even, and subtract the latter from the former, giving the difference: -0.1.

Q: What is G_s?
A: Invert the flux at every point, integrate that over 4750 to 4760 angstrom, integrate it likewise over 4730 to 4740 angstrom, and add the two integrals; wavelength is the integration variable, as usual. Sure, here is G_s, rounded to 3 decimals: 0.685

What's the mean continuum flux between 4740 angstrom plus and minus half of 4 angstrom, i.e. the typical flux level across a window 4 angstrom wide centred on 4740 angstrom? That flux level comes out 29.85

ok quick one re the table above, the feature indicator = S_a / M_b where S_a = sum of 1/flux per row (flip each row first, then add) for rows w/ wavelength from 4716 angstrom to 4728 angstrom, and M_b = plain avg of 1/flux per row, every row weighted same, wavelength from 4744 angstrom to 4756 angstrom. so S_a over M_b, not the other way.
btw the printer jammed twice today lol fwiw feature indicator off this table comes 5.94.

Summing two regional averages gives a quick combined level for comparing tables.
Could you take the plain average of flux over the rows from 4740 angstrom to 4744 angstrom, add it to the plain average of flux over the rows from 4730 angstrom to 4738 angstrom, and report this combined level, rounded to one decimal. 58.5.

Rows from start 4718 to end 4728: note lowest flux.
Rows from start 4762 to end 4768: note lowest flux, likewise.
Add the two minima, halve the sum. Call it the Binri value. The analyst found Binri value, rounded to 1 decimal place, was 26.6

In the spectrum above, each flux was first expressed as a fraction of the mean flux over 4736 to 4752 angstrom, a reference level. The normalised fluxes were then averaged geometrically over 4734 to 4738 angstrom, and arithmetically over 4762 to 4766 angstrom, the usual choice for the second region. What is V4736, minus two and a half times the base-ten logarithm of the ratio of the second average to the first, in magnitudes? -0.11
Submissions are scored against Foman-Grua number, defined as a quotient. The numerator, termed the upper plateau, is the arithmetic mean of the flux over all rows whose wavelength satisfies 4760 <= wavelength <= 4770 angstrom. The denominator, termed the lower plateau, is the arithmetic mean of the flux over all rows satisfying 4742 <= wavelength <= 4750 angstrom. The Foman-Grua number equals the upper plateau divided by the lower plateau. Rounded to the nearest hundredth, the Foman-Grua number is 1.00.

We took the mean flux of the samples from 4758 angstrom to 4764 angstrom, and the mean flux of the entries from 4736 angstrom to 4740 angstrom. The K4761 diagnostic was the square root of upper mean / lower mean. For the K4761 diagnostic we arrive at 1.05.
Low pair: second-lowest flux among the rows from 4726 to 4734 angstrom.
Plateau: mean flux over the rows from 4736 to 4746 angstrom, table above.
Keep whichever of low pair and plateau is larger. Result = 29.7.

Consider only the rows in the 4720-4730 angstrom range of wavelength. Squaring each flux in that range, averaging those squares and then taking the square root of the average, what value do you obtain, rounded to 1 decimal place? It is 30.7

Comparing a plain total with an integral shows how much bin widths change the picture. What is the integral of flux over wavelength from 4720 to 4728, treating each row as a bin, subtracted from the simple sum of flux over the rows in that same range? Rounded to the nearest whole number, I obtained -123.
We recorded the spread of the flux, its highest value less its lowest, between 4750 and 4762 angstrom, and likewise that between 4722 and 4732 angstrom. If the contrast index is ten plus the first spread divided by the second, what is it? 11.0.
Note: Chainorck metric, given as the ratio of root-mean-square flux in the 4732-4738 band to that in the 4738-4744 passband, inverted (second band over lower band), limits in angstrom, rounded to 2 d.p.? 1.09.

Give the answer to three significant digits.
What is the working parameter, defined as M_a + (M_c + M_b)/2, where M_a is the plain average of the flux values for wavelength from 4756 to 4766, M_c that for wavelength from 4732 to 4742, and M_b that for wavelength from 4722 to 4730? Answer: 59.3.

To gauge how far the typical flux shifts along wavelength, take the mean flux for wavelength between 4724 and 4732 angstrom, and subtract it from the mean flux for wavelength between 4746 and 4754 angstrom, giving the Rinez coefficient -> -1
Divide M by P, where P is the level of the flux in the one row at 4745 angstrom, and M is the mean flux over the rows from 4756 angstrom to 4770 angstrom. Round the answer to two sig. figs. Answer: 0.99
